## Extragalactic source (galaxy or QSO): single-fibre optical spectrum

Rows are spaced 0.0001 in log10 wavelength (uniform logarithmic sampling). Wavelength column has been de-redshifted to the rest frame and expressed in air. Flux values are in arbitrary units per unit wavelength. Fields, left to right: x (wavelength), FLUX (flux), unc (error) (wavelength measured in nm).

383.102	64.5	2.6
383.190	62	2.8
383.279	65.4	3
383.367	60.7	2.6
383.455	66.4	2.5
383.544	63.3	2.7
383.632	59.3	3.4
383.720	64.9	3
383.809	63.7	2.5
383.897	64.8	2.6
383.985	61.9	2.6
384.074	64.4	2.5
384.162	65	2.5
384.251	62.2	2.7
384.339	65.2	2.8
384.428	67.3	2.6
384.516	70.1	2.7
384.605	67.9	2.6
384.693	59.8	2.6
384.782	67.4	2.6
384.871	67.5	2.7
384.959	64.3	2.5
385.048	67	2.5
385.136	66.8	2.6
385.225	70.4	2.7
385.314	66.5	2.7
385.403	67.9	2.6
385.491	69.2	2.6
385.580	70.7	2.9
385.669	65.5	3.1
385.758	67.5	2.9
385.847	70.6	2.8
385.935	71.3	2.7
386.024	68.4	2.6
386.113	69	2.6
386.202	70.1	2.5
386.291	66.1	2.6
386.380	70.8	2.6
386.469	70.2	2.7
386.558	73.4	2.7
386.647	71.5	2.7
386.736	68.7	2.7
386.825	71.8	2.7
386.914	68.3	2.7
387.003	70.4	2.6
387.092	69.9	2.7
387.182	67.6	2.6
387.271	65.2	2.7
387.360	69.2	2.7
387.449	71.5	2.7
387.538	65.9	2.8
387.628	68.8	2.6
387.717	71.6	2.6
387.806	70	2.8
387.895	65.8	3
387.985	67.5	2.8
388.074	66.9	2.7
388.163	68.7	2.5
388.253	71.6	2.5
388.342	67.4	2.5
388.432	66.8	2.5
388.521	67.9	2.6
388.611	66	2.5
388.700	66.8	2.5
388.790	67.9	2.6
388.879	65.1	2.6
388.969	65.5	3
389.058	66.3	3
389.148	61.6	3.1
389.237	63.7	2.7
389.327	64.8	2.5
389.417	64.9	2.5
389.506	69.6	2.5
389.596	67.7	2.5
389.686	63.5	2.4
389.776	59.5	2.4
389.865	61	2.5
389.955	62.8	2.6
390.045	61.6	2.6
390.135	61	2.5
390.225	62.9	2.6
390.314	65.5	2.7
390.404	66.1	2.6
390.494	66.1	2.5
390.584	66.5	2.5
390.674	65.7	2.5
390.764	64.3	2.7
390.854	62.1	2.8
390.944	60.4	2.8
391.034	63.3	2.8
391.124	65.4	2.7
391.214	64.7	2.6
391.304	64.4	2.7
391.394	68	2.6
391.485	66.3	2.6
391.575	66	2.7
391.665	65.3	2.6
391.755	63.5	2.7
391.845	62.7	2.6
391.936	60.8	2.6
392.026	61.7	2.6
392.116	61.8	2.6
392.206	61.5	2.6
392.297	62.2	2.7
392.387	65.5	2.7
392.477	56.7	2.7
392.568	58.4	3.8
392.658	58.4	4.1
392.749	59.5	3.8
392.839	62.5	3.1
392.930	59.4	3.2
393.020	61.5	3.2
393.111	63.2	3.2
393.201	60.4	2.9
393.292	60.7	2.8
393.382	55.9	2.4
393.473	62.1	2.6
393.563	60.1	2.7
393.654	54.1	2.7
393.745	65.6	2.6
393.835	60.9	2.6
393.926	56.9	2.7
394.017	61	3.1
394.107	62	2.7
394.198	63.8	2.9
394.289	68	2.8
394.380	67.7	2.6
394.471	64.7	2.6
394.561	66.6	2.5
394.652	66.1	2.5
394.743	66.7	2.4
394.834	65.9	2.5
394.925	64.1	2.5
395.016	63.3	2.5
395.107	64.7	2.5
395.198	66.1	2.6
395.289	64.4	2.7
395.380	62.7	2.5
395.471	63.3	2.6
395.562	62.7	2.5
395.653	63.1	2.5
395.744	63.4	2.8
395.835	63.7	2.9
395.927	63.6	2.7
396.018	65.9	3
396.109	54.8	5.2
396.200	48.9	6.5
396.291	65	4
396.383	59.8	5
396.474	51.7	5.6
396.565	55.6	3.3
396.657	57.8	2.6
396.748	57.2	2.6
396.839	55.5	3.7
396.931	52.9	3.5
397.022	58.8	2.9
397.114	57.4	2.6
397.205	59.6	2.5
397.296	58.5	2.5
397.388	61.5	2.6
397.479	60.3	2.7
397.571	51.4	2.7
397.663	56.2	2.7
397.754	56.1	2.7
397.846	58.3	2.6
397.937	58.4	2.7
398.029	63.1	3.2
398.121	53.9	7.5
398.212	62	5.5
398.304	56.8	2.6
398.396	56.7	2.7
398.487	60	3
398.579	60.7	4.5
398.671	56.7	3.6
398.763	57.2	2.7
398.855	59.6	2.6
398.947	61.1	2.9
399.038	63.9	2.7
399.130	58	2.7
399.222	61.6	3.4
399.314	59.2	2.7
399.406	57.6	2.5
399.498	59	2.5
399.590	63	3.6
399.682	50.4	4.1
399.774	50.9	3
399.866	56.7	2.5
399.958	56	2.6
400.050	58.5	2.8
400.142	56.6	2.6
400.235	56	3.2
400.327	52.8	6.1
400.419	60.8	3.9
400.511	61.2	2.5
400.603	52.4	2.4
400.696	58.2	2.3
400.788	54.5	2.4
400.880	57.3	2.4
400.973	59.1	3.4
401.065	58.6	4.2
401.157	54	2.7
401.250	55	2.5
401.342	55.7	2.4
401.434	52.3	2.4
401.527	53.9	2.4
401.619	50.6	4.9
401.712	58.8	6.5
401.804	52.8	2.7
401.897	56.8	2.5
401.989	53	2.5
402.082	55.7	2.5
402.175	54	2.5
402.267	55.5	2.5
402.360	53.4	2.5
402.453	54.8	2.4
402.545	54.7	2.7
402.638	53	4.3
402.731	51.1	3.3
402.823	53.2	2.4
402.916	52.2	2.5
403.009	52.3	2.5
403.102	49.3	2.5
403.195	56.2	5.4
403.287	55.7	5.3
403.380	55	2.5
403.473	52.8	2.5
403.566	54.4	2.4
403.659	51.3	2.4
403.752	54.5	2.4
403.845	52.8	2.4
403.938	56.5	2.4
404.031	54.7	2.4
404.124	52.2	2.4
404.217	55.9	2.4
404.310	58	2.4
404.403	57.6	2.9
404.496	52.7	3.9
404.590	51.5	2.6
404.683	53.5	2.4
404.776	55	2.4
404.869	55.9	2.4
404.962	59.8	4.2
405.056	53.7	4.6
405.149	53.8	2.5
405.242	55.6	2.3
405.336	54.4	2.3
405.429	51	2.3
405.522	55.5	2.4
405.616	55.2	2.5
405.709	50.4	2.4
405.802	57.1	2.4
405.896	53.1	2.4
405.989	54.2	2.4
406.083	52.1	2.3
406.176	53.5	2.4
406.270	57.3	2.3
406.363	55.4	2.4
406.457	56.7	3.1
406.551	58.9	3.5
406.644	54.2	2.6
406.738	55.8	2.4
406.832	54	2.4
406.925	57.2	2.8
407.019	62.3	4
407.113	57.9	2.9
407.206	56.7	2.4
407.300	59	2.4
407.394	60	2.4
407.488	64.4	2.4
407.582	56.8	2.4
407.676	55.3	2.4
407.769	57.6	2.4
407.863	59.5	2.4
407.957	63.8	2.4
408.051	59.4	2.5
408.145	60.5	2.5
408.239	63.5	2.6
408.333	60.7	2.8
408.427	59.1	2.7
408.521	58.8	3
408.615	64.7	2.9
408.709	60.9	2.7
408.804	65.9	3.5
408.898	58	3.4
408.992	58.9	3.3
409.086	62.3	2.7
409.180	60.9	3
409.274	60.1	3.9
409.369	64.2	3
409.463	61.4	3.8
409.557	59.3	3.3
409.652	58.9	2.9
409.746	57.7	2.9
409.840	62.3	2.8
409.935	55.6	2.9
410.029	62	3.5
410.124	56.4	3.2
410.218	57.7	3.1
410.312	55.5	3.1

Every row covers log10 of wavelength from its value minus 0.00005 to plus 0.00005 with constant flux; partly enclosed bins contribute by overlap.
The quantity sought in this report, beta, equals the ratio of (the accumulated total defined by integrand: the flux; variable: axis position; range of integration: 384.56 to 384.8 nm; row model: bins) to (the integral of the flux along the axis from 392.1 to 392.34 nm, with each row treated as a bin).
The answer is 1.05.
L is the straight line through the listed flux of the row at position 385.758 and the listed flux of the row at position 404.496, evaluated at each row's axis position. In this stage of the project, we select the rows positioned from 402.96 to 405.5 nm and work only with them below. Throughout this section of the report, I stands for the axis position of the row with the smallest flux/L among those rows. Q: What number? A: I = 403.102 nm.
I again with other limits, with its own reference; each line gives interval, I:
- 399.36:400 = 399.682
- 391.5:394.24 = 393.654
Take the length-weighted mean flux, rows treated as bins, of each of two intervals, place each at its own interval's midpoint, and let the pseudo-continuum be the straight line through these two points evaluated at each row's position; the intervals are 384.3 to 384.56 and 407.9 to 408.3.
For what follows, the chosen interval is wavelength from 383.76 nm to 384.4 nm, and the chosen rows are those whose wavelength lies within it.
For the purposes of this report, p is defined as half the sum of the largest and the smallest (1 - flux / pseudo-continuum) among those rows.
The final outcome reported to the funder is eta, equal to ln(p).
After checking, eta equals -2.8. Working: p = 0.06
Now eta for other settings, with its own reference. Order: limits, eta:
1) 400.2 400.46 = -2.2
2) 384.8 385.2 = -3.8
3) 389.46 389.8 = -3.6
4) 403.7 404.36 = -2.1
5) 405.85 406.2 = -1.9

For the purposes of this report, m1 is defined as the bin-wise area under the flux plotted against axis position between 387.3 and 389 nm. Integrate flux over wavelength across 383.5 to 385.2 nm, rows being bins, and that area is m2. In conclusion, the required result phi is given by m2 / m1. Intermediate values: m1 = 115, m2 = 110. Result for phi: 0.96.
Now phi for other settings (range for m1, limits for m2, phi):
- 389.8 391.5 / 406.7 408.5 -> 0.98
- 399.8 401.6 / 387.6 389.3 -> 1.13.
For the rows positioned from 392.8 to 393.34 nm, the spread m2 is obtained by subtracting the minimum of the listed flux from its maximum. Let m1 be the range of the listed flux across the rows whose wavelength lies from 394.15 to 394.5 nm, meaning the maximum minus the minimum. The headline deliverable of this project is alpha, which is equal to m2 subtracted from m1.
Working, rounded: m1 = 4.2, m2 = 3.8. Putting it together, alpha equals 0.4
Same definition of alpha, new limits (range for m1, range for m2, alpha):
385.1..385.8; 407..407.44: -0.4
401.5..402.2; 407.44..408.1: -0.9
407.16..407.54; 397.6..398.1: 0.7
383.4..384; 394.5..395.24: 3.7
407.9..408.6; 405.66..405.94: -1.7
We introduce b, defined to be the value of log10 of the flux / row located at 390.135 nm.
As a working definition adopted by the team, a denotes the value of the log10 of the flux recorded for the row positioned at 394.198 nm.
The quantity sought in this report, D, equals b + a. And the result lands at 3.59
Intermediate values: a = 1.80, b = 1.79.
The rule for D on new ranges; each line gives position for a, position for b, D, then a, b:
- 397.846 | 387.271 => 3.58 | 1.77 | 1.81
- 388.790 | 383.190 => 3.62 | 1.83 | 1.79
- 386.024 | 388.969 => 3.65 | 1.84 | 1.82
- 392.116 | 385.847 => 3.64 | 1.79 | 1.85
